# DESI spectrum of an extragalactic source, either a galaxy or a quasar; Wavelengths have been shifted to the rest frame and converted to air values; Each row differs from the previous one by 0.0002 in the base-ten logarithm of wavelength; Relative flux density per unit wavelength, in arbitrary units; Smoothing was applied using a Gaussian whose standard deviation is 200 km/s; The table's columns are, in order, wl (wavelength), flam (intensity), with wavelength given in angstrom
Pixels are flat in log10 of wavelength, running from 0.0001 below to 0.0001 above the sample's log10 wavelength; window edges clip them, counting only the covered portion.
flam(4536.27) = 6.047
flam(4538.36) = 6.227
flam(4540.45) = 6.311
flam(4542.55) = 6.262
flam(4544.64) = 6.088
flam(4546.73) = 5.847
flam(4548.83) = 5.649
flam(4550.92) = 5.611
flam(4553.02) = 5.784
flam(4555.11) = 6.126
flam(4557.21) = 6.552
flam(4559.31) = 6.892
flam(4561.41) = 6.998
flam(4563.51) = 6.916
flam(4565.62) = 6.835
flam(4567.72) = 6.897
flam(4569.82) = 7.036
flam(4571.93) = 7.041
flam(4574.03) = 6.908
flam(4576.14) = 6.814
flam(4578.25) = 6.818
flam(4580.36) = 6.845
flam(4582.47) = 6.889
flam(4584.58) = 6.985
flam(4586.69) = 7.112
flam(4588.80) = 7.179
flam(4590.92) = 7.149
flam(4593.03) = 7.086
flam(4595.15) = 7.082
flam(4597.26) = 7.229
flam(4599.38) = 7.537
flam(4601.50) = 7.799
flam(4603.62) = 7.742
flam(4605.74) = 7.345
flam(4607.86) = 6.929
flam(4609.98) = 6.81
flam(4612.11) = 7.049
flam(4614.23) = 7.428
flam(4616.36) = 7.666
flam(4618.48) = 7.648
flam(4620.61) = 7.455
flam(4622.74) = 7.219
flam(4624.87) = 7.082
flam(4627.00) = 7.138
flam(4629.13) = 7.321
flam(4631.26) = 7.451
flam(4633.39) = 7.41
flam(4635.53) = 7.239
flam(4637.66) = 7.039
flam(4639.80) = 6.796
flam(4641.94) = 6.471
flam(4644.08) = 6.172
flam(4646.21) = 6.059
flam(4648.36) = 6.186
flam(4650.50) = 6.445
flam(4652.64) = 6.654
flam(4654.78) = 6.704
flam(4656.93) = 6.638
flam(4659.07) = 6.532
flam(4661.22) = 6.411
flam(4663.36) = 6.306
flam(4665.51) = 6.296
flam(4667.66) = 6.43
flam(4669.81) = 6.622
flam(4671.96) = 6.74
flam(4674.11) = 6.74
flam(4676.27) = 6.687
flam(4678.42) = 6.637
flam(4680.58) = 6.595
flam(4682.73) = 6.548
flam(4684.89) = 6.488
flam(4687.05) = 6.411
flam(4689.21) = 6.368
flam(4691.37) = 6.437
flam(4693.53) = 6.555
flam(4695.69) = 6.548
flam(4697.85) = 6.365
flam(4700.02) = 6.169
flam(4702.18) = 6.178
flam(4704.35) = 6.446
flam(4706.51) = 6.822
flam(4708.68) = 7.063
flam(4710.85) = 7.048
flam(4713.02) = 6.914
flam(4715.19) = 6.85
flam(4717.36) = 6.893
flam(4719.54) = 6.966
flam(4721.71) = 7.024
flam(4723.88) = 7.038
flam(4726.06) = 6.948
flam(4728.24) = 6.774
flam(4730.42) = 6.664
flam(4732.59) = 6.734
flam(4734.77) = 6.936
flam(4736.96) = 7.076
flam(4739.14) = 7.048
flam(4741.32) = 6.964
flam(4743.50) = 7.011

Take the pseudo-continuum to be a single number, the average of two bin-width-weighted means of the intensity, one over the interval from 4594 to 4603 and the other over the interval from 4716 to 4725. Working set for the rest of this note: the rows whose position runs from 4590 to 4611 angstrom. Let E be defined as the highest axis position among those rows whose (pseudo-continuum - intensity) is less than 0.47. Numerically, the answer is 4609.98 angstrom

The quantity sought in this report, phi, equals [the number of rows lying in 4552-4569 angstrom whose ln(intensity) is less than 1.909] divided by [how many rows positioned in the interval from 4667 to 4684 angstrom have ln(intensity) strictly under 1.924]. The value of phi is 0.4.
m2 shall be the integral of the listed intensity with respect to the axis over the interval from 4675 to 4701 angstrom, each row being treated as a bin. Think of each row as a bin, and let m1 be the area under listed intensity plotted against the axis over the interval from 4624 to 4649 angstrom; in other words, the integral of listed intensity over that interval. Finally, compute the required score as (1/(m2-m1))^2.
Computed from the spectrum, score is 0.10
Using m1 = 172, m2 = 169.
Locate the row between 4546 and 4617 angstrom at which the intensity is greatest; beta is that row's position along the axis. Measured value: 4601.50 angstrom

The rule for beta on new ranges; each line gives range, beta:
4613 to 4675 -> 4616.36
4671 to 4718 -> 4708.68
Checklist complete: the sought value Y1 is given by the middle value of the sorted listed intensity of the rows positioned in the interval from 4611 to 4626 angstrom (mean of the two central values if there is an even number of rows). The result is 7.43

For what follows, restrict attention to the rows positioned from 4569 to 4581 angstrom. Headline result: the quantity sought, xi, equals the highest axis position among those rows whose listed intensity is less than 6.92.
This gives 4580.36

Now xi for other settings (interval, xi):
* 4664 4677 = 4676.27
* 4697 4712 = 4706.51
